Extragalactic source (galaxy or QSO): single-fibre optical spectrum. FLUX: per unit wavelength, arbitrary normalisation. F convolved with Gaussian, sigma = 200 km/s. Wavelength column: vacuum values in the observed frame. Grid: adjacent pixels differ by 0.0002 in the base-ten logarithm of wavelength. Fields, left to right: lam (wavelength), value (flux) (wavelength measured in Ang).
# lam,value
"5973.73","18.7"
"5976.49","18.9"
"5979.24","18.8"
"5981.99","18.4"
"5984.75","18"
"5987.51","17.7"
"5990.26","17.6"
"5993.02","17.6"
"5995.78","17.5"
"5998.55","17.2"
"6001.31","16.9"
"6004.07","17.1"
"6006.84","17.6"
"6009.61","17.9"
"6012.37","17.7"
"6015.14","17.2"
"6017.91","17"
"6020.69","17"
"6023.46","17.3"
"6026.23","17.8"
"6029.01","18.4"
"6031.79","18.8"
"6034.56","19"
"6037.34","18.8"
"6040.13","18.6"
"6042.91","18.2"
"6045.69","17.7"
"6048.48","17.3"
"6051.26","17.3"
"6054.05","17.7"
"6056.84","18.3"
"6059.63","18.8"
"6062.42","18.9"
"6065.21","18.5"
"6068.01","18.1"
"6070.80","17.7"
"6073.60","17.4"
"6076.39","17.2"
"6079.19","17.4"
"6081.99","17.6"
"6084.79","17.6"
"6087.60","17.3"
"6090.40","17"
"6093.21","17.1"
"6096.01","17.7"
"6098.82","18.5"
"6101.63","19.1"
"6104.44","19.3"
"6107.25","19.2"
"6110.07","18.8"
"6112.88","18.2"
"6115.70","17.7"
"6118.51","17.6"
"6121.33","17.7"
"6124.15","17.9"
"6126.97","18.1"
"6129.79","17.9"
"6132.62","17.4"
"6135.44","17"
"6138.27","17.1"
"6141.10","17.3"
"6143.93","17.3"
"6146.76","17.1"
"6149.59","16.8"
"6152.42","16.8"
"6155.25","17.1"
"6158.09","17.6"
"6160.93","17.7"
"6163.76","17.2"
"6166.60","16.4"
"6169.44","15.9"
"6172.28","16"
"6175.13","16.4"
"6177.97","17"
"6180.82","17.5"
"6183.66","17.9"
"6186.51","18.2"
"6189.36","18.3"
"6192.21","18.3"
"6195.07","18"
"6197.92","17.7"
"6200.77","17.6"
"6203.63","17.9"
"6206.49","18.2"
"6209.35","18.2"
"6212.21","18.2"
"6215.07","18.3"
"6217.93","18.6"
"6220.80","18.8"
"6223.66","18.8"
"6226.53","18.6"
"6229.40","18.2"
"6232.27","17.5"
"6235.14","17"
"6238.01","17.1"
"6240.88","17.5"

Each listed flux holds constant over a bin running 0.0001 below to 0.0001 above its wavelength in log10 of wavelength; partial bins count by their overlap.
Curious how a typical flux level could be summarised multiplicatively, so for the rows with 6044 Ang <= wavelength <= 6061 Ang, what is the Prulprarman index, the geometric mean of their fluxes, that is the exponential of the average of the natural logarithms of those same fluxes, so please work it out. 17.8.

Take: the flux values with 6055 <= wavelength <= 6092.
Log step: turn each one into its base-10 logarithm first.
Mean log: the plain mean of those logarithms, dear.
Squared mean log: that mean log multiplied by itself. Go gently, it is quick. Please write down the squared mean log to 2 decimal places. 1.56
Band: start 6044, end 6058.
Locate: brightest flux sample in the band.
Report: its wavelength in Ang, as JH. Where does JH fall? 6056.84 Ang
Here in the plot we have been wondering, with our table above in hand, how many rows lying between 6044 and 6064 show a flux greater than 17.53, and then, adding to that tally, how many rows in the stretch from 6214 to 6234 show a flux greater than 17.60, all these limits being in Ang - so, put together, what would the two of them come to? 11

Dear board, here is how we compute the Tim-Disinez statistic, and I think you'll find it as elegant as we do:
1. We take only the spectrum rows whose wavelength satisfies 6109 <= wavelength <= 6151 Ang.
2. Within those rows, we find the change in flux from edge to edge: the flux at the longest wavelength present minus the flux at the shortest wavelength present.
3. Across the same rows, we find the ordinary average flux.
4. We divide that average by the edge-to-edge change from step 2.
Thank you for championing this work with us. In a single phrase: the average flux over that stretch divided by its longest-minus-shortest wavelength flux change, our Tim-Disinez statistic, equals -9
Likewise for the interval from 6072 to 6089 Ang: -174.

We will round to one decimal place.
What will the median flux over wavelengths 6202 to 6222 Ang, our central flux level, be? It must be 18.2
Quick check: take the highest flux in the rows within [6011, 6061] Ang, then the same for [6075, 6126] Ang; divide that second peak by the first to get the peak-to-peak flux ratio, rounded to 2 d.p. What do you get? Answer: 1.02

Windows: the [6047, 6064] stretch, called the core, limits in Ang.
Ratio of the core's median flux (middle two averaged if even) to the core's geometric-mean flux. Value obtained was 1.00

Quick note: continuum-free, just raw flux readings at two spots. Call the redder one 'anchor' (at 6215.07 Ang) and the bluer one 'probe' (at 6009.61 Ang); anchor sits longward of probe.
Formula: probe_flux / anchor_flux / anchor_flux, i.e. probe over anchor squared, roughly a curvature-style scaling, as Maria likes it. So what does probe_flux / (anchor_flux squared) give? 0.0535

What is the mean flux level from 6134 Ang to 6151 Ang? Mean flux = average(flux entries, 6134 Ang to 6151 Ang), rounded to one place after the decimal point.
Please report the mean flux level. 17.1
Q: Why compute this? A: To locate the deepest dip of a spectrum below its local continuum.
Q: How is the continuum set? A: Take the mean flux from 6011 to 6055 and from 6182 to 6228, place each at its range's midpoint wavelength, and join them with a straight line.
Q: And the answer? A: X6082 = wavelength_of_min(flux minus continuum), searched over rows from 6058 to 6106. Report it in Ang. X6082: 6090.40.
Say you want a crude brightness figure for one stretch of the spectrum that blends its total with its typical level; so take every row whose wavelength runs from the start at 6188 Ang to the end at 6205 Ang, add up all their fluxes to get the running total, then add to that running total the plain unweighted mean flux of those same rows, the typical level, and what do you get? 126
